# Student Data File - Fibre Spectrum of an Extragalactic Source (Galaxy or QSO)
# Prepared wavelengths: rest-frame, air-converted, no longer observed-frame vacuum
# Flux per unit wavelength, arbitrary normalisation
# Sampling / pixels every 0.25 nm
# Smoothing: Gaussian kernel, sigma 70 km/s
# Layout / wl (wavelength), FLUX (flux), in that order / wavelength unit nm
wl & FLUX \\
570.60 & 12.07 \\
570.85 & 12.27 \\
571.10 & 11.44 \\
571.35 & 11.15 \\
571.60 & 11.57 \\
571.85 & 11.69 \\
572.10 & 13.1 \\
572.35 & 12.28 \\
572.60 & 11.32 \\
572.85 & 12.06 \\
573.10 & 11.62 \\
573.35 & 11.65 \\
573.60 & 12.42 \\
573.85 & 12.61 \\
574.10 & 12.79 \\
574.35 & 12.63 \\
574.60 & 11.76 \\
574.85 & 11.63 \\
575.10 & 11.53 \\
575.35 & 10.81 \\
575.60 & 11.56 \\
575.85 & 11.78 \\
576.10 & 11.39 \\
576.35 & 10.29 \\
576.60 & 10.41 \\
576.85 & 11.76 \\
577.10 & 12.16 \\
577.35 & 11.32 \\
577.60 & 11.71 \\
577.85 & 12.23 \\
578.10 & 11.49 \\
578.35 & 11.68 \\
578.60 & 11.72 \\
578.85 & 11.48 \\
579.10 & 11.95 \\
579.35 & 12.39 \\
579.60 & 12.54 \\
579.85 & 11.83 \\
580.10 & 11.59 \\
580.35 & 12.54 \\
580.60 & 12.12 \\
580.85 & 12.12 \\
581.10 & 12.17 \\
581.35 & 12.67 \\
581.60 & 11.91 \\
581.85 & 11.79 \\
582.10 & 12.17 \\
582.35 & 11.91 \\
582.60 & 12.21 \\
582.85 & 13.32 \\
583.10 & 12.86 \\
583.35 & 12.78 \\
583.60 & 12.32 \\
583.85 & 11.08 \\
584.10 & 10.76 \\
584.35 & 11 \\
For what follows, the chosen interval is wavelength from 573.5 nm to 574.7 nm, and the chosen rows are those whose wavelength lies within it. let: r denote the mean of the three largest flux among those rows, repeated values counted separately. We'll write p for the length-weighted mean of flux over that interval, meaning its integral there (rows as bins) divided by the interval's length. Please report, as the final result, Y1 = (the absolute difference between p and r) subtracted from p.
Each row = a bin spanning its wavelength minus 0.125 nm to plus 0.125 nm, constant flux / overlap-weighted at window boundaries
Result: 12.2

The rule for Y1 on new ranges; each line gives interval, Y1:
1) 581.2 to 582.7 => 11.9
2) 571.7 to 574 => 11.5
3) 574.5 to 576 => 11.3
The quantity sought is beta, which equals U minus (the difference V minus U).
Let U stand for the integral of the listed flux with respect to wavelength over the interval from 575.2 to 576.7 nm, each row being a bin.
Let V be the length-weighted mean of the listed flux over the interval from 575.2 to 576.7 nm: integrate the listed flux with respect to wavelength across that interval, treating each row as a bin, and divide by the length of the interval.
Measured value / 22.1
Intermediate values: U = 16.6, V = 11.1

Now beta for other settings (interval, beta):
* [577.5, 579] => 23.4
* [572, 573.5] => 24.0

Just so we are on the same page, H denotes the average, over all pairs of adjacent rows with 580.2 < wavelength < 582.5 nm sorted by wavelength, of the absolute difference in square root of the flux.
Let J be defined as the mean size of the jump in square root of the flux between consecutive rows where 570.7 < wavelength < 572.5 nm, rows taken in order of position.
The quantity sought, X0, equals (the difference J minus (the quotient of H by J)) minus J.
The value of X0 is -0.5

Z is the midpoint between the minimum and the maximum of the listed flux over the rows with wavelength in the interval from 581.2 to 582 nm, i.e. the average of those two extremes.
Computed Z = 12.23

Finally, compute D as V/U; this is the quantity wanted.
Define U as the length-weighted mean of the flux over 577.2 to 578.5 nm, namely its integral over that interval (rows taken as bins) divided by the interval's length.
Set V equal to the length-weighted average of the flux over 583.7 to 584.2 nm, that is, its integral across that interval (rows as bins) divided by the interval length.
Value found 0.94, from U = 11.7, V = 11.0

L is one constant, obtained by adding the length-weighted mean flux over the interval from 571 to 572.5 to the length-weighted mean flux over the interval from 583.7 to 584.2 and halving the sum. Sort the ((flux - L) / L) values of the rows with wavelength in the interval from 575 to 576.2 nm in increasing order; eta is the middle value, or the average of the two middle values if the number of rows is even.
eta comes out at 0.01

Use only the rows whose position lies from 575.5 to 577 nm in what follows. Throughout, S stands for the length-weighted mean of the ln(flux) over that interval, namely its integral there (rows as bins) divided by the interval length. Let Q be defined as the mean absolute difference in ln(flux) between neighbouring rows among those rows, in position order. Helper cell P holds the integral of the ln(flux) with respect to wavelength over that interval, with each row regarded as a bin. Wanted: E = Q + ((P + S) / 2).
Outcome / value 3.08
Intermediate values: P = 3.62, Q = 0.06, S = 2.42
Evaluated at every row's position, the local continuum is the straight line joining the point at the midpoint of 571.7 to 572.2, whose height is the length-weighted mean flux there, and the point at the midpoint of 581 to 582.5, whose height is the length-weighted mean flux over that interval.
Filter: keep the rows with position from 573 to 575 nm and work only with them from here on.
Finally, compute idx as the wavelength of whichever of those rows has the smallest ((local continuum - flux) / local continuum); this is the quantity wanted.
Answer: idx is 574.10 nm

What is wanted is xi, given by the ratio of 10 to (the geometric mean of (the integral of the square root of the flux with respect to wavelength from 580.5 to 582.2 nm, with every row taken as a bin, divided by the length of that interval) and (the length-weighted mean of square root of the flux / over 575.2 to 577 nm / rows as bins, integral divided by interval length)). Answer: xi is 2.93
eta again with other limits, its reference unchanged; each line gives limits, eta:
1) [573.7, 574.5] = 0.10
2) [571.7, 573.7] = 0.04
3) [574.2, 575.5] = 0.02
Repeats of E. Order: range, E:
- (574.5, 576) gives 3.09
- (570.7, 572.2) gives 3.14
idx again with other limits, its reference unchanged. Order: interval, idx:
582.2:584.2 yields 582.85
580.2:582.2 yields 581.35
